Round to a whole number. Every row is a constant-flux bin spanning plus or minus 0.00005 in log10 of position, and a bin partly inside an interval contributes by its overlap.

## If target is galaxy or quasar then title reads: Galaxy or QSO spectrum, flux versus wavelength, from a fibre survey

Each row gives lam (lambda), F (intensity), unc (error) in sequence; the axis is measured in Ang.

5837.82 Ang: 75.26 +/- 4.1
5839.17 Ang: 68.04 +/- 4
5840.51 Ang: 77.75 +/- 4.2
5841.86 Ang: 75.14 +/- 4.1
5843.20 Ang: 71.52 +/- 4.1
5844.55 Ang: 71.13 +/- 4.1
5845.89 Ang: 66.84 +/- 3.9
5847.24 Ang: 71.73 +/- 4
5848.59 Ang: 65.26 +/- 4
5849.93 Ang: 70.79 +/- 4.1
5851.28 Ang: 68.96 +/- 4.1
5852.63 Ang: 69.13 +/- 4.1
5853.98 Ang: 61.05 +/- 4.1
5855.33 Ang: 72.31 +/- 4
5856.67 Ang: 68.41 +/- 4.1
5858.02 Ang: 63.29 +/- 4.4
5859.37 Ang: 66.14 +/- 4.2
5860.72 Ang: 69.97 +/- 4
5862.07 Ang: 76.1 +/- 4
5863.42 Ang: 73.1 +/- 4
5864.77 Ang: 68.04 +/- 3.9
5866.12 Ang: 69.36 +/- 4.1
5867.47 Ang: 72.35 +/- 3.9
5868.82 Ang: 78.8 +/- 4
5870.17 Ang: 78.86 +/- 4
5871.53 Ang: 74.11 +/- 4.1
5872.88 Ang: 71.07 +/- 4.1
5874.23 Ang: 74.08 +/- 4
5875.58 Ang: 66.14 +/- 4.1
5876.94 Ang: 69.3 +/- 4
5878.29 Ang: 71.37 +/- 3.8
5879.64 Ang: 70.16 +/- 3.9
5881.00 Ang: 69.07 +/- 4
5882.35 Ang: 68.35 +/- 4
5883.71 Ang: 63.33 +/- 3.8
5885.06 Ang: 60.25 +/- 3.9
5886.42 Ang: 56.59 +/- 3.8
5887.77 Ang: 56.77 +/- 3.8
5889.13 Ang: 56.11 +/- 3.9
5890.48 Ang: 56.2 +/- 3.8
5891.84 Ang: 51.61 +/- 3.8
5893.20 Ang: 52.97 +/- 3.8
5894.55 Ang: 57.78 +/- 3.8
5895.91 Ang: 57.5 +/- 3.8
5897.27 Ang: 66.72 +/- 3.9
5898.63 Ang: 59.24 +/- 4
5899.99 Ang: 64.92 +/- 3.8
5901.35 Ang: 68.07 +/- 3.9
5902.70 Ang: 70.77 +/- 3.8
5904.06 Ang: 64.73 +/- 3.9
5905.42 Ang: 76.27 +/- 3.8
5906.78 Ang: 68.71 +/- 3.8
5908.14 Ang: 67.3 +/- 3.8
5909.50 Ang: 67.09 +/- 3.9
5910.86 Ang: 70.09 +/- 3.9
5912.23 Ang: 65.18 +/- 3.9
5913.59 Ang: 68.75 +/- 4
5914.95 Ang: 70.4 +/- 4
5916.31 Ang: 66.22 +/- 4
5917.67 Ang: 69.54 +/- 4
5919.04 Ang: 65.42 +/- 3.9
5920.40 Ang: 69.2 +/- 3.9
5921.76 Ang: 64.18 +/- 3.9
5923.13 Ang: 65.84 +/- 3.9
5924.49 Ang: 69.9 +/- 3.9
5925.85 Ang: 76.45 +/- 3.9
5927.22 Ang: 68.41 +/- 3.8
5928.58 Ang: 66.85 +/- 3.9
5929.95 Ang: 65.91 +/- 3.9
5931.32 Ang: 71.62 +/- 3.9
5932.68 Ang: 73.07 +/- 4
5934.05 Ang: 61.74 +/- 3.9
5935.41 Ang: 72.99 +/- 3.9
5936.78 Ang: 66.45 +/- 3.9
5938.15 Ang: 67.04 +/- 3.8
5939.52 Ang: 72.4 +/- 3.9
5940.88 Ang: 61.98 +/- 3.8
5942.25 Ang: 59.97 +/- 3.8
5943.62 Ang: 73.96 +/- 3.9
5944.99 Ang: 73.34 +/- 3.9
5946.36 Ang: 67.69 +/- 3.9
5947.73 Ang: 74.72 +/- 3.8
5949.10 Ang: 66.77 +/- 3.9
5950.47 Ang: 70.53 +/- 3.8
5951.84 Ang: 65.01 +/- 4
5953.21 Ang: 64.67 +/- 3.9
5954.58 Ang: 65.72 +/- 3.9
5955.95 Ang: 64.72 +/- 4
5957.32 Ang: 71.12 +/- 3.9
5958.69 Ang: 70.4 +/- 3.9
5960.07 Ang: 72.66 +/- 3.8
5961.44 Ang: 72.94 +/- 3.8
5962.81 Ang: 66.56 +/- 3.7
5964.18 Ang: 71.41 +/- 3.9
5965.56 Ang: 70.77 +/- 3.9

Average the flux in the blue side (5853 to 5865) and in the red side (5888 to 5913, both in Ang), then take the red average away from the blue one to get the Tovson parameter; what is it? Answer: 5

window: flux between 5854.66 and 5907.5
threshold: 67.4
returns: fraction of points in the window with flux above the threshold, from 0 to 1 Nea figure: 0.564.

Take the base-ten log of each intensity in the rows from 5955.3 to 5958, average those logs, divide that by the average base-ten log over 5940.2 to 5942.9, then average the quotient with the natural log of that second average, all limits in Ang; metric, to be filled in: 0.803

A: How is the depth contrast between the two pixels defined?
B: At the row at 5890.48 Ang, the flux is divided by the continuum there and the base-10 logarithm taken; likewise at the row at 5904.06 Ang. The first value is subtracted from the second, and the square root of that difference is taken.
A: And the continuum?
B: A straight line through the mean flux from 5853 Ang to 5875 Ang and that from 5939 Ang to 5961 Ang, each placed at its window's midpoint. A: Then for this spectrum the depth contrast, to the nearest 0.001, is 0.253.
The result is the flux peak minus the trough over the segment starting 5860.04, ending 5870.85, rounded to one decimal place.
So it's 10.8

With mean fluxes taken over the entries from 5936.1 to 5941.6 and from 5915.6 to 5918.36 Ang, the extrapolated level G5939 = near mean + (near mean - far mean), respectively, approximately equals 66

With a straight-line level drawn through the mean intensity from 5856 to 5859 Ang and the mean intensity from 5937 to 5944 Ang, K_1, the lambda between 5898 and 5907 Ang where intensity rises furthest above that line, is 5905.42 Ang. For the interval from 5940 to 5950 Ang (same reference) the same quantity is 5947.73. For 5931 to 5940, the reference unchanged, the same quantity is 5932.68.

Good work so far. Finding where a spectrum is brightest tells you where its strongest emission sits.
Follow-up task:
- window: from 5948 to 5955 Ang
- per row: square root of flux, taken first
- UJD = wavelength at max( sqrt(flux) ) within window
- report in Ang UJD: 5950.47 Ang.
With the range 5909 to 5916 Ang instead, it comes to 5914.95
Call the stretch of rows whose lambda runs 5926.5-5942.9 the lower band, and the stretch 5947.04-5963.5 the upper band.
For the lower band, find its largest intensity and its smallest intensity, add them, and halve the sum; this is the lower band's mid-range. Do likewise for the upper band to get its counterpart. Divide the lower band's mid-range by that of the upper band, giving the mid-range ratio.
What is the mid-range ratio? 0.95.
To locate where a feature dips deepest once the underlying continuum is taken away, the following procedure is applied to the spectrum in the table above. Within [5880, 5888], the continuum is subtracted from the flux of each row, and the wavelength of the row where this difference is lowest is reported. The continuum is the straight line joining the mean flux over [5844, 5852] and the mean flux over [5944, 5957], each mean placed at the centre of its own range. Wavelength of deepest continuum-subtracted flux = 5886.42 Ang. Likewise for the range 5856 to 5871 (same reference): 5858.02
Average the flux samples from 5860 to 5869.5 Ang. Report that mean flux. 72.5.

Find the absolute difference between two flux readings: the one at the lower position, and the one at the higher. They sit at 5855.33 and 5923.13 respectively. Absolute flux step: 6.5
